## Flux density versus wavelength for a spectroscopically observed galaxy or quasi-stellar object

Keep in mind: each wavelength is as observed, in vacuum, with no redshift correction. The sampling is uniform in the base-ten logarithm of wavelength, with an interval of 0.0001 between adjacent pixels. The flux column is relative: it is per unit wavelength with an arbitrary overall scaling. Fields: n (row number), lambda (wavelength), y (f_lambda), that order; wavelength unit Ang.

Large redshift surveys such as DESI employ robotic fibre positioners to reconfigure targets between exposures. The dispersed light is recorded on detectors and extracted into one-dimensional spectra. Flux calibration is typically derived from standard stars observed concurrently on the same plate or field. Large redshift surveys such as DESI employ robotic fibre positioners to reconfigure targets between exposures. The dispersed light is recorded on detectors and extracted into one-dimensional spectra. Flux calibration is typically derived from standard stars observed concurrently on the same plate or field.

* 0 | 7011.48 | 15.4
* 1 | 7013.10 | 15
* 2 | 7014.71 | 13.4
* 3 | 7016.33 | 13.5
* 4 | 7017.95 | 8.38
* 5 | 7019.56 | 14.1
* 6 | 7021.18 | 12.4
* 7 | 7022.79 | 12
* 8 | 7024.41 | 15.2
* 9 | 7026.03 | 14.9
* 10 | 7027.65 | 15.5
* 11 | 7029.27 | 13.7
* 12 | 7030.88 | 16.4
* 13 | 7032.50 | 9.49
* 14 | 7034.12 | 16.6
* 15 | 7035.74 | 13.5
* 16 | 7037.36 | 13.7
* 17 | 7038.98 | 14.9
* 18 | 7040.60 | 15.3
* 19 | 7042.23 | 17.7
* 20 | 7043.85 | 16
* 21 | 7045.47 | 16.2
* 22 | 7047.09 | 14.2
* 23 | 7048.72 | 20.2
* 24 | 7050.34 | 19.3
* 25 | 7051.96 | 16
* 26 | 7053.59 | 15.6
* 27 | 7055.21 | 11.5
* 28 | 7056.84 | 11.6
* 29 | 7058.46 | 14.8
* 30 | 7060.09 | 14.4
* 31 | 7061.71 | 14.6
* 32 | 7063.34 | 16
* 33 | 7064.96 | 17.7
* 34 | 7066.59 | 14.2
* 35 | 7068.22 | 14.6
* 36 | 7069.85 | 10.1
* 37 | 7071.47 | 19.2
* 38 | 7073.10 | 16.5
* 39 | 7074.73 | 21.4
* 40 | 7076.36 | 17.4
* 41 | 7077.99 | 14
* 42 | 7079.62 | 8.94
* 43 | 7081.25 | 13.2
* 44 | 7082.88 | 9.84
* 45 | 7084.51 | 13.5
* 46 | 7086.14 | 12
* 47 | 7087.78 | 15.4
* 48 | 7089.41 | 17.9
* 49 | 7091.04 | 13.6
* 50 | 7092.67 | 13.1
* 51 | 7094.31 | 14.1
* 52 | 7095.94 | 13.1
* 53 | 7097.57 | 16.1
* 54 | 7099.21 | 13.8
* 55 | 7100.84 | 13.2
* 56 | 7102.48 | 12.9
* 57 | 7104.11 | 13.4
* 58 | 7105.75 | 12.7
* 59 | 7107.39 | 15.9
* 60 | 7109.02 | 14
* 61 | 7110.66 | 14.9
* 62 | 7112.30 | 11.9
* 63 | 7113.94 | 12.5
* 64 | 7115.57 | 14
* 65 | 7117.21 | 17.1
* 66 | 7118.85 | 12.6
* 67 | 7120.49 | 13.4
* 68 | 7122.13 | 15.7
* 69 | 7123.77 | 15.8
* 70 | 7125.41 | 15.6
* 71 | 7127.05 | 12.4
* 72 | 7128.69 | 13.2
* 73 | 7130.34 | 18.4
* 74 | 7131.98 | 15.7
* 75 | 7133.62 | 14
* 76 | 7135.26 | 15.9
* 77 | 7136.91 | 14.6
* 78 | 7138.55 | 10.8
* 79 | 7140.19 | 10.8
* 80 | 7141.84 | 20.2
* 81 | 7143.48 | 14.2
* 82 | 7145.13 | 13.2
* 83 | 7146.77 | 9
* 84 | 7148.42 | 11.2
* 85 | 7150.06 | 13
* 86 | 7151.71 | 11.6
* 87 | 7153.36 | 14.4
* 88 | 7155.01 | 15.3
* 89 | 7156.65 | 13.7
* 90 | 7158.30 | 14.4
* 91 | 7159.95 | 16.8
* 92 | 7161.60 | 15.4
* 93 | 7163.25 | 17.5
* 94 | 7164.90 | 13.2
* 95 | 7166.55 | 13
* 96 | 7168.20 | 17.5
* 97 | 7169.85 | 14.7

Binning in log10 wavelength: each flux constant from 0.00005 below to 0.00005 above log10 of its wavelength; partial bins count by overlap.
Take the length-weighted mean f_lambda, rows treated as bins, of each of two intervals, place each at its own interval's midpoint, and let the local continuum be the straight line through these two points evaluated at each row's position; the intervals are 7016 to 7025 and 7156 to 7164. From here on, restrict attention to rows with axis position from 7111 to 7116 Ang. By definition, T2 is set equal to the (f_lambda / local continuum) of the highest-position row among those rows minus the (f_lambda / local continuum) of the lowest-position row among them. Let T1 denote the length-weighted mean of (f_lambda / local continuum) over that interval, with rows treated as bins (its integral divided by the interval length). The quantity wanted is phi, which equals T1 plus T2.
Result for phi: 1.0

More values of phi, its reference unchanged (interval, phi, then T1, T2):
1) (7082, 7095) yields 1.3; 0.98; 0.29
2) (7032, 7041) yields 1.5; 1.09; 0.44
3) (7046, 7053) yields 1.4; 1.32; 0.13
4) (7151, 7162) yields 1.2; 0.94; 0.23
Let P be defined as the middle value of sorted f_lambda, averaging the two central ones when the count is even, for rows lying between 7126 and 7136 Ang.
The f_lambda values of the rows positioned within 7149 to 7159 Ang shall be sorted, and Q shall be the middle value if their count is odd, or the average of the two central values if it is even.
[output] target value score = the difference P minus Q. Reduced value 0.8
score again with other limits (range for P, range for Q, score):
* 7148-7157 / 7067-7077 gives -3.6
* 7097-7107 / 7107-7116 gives -0.7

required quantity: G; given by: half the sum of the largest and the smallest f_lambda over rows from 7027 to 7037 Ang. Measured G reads 13.0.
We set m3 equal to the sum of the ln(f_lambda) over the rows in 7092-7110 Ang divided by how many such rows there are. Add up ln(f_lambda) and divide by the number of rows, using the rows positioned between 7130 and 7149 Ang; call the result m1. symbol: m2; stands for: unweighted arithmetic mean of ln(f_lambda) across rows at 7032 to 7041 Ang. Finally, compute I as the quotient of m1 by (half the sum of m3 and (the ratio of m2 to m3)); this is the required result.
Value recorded 1.44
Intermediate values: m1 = 2.61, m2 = 2.62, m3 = 2.62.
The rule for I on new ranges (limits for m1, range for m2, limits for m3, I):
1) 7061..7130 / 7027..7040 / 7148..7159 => 1.47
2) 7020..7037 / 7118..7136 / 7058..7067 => 1.41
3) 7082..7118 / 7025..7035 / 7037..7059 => 1.42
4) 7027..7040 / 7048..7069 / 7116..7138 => 1.43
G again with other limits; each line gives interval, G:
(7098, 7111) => 14.3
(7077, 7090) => 13.4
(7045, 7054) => 17.2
